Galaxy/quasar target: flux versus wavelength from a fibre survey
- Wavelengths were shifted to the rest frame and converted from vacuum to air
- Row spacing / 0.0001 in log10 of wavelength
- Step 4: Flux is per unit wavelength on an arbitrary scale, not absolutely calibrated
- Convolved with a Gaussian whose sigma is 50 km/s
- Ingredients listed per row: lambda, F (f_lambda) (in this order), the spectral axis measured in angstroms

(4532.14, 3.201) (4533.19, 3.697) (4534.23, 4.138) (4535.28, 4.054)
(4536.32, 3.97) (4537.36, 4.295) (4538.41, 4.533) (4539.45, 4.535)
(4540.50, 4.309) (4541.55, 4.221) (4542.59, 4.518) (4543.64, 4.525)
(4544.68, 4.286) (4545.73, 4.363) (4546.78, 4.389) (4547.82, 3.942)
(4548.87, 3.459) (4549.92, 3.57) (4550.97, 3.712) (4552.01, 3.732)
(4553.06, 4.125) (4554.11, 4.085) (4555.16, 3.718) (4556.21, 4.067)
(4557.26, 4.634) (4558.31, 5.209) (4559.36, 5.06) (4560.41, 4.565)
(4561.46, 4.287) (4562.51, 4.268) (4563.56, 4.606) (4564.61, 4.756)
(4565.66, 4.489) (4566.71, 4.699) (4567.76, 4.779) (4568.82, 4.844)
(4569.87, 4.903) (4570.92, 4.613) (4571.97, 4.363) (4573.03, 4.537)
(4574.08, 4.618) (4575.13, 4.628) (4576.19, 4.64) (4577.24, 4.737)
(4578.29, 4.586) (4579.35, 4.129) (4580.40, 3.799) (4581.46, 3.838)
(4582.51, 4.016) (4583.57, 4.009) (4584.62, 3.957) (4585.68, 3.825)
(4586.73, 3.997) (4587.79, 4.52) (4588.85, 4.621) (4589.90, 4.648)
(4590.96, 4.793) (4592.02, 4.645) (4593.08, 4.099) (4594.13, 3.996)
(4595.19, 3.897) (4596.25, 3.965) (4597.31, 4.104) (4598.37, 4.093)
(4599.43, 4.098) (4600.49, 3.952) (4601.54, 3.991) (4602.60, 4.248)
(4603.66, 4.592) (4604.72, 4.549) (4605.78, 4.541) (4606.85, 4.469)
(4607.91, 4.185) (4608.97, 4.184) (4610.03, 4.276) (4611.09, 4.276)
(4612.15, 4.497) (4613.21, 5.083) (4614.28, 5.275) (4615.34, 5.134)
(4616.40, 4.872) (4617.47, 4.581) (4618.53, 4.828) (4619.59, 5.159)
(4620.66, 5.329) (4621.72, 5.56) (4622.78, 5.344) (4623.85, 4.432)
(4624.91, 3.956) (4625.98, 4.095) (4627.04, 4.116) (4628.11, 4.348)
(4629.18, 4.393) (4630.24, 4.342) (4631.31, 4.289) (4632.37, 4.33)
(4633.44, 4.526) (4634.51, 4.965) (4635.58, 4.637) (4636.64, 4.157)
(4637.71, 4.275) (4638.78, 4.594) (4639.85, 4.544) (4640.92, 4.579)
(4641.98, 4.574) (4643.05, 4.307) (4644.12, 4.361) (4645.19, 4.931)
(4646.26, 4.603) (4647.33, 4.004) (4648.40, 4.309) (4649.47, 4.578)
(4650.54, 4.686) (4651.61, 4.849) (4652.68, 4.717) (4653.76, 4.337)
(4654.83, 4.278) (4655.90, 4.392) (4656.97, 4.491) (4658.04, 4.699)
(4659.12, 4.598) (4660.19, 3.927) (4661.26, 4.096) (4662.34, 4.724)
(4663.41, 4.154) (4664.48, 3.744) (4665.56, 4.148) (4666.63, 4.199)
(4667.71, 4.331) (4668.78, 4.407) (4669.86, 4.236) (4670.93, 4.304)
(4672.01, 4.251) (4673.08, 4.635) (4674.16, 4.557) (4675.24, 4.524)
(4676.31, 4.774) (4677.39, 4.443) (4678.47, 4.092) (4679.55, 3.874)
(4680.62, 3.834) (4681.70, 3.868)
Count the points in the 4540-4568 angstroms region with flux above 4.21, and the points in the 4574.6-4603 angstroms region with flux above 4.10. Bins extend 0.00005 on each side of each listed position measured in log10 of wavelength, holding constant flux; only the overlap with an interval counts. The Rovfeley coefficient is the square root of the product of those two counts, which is 14.7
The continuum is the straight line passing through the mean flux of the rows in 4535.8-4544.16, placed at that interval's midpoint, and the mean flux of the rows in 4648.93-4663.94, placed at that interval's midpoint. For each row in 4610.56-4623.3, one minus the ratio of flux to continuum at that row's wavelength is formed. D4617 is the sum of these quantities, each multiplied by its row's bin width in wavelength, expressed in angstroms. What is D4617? -1.62 angstroms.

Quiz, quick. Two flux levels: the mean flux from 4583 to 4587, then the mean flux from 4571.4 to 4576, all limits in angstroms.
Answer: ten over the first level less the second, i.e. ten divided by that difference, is -17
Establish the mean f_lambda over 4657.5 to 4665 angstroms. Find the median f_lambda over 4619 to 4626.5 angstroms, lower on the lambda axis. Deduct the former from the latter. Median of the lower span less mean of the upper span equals 0.88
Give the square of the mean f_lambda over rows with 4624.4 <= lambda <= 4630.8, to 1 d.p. 17.7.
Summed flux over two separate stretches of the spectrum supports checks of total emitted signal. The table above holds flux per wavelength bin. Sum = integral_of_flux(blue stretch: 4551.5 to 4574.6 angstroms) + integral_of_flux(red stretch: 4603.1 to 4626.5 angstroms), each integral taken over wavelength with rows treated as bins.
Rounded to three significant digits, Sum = 214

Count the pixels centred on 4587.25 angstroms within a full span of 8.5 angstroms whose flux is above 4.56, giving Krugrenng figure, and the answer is 3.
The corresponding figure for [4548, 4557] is 0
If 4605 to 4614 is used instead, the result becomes 1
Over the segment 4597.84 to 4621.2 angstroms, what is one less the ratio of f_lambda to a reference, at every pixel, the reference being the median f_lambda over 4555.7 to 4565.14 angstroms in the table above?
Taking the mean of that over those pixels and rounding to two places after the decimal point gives 0.01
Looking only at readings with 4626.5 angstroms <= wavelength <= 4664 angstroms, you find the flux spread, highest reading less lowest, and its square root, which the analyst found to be 1.02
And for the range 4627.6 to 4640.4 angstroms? 0.90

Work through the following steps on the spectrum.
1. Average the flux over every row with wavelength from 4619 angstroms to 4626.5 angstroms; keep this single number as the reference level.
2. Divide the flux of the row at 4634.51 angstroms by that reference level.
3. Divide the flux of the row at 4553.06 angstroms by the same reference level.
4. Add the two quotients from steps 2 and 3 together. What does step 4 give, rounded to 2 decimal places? 1.88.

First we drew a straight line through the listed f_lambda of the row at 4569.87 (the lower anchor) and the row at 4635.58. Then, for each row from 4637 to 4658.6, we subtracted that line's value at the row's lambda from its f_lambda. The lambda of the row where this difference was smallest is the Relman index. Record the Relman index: 4647.33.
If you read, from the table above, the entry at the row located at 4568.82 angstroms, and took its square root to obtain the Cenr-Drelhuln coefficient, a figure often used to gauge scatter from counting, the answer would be 2.20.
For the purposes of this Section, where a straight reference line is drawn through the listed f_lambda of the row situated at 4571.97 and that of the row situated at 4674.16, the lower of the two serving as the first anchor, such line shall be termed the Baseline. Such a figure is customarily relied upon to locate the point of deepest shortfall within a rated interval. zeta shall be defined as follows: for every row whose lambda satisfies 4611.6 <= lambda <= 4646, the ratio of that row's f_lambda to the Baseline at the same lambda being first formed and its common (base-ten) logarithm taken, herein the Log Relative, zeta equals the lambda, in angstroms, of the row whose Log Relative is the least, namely 4624.91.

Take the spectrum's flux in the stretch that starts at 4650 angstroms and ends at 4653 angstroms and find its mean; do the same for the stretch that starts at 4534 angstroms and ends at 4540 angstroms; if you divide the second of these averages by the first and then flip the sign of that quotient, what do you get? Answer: -0.90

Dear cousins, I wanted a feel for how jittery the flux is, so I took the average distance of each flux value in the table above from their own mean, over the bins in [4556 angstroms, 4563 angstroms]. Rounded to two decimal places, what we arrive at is 0.33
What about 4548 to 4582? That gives 0.38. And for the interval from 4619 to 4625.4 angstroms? 0.51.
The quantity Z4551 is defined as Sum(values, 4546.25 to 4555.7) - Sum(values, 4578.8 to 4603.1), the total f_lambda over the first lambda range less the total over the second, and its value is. -61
